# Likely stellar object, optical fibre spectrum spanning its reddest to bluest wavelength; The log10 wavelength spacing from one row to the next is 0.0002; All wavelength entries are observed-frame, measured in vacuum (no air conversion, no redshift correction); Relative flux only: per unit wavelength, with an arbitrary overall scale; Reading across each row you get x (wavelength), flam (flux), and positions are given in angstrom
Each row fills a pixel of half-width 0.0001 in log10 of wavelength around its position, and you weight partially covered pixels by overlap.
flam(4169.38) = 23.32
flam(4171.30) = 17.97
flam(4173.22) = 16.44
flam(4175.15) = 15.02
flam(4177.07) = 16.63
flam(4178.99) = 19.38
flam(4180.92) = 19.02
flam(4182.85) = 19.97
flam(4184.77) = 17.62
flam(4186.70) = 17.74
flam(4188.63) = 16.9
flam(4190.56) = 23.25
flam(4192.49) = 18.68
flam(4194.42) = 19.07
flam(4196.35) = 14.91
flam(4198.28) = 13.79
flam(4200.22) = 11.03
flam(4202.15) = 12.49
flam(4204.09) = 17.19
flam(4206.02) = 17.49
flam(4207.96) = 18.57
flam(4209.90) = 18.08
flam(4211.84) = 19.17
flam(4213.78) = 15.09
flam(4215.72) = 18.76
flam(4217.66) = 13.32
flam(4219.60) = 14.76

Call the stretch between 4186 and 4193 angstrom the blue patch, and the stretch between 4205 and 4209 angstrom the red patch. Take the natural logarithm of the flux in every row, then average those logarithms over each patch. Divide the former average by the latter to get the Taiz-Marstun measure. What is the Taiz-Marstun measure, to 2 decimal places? 1.02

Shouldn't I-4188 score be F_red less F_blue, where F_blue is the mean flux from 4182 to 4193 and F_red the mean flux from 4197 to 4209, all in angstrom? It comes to -3.9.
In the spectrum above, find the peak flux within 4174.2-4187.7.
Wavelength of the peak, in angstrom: 4182.85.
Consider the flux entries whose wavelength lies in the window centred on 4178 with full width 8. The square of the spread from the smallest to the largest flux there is 19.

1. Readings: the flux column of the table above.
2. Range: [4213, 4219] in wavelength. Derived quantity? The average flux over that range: 15.7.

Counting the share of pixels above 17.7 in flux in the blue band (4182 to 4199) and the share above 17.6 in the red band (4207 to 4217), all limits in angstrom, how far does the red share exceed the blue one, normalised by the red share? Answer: 0.31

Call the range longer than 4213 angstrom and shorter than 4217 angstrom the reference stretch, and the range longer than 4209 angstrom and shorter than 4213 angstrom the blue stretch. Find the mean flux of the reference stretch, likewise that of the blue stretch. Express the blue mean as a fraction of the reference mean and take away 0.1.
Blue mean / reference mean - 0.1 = 1.00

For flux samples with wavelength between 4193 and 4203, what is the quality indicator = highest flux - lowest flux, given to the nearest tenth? 8.0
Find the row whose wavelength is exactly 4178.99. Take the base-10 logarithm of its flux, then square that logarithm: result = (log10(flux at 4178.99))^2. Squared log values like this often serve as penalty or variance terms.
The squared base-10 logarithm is 1.66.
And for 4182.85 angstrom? 1.69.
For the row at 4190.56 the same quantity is 1.87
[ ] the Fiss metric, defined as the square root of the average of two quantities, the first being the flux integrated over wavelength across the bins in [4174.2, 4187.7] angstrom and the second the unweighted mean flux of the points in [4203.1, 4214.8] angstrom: 11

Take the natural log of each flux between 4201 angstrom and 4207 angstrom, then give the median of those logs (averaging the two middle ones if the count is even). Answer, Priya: 2.84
